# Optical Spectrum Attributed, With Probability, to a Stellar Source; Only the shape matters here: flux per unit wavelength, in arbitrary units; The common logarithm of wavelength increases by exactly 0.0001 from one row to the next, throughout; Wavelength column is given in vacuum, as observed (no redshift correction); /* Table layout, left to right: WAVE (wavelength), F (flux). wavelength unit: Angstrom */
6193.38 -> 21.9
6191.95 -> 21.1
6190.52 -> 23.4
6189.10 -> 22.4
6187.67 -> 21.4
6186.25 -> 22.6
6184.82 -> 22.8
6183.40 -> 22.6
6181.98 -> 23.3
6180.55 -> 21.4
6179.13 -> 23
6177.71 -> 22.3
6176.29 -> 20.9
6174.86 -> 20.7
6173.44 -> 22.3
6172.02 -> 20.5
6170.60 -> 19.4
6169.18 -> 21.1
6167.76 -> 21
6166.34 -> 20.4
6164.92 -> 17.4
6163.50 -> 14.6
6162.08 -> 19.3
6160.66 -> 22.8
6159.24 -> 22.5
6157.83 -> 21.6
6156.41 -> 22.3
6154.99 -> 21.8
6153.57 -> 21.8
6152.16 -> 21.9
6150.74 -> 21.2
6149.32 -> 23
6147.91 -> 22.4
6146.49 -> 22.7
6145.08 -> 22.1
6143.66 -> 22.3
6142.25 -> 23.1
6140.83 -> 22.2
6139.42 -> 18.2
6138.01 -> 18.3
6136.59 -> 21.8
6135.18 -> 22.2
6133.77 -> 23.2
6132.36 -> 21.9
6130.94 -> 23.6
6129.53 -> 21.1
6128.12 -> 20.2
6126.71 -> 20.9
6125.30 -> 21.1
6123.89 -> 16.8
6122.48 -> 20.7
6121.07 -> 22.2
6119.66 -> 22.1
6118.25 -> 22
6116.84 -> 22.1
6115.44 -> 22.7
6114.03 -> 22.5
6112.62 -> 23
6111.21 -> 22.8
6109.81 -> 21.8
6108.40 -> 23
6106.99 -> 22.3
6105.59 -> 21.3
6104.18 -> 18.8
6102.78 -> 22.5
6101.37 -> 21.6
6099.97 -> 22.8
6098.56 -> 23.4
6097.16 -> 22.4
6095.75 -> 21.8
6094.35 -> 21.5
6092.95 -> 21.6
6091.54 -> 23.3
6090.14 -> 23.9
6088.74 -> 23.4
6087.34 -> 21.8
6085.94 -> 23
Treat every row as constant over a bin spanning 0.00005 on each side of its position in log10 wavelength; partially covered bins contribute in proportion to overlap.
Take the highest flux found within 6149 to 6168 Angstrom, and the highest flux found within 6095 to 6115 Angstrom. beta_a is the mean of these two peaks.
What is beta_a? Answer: 23.2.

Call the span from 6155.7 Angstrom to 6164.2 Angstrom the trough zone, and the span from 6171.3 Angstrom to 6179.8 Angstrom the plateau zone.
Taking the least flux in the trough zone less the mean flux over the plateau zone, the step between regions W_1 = -7.0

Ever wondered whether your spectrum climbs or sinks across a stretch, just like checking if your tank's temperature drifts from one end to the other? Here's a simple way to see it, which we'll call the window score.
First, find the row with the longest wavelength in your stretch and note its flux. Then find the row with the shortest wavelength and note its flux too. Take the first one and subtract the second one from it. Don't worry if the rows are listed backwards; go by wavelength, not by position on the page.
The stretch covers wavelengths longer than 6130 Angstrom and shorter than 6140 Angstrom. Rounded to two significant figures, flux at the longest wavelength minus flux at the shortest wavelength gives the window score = -5.4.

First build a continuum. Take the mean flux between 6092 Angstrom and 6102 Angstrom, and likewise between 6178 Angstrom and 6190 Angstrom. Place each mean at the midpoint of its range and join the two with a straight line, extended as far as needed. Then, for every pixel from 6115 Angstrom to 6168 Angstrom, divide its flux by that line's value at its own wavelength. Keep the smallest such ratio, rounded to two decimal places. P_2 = 0.65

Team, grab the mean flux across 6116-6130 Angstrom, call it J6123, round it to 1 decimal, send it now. 20.9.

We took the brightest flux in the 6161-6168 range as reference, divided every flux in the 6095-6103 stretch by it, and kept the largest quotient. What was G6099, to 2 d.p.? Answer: 1.11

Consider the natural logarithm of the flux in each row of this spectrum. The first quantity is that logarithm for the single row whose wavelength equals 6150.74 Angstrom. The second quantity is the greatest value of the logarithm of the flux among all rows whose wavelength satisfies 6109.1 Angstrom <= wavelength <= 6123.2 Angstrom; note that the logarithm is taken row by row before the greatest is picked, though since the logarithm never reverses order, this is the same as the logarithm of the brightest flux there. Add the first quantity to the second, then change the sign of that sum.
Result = -6.19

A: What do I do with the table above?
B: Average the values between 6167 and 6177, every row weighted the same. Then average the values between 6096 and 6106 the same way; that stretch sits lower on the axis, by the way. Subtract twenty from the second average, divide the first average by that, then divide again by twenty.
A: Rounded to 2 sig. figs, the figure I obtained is 0.57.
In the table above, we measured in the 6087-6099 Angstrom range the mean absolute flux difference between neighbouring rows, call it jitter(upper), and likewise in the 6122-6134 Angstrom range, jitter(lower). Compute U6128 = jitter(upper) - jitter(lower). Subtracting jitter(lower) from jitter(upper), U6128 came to -1.1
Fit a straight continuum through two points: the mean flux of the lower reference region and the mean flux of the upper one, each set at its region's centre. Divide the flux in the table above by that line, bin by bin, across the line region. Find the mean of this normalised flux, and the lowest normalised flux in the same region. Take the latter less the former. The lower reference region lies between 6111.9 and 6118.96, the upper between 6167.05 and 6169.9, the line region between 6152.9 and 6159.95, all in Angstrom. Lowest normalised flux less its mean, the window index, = -0.017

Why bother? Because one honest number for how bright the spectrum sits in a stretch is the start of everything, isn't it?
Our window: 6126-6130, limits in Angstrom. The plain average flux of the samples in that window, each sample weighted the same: 20.7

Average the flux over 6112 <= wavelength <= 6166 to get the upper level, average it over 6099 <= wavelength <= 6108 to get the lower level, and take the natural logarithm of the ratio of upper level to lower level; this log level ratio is -0.01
